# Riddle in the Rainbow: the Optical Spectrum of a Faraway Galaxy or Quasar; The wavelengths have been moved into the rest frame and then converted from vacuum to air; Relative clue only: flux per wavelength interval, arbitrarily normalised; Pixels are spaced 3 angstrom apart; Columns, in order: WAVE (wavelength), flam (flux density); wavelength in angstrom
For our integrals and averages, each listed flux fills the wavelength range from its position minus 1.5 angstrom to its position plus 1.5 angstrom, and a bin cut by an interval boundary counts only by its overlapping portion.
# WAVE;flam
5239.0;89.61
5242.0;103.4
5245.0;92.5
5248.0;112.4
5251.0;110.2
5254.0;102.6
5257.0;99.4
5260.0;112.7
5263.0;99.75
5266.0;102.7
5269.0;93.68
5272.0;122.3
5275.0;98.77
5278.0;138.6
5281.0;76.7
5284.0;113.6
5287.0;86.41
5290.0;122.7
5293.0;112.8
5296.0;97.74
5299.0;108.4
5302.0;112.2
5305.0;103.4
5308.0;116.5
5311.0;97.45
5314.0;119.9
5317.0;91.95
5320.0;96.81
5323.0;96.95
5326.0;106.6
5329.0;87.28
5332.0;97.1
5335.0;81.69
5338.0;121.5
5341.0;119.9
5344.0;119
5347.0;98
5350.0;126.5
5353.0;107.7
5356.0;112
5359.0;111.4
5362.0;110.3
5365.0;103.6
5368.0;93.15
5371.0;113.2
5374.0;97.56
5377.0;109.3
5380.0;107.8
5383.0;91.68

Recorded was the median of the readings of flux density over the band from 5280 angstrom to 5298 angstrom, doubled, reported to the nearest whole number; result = 211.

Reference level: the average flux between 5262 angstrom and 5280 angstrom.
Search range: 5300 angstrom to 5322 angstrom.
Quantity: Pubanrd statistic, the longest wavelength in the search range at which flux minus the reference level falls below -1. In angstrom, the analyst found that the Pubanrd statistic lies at 5320.0 angstrom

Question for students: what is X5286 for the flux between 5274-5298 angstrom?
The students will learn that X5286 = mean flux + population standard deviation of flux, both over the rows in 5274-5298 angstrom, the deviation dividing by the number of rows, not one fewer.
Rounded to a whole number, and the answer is 125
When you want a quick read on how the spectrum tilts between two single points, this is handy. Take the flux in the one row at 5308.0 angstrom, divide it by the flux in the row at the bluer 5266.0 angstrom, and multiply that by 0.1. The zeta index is 0.113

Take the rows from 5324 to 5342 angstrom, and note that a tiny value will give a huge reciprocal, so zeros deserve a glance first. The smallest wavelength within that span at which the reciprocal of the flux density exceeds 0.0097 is 5329.0 angstrom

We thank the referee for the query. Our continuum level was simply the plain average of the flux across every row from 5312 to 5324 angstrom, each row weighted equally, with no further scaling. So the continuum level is 101.4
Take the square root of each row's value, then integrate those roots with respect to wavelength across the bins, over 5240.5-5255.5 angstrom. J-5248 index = 153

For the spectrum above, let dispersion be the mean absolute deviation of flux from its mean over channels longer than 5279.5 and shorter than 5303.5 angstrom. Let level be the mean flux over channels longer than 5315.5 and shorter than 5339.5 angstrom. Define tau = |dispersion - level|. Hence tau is 85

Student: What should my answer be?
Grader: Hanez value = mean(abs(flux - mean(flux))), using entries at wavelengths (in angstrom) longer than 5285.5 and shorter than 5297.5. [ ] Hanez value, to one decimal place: 12.8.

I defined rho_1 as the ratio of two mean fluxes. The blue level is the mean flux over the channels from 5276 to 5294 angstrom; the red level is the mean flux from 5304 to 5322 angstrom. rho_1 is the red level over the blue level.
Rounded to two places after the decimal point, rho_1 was 0.96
